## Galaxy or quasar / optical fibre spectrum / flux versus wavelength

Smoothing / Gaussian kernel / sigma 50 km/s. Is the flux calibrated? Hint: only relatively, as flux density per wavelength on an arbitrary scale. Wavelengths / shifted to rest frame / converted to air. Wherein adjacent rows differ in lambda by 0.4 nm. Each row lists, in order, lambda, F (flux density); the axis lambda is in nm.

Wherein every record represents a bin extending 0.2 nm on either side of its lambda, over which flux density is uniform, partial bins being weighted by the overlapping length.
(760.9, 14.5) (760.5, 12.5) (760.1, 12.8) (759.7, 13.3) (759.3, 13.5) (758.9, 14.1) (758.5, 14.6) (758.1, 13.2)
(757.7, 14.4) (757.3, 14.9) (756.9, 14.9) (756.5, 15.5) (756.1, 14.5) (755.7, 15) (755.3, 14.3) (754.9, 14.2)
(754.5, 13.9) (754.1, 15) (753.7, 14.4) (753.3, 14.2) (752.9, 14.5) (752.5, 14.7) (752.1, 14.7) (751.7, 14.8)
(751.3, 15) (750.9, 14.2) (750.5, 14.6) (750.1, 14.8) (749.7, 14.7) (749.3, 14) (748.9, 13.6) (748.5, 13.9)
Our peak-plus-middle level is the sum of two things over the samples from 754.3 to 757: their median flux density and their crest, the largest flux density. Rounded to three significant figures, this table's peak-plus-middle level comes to 30.0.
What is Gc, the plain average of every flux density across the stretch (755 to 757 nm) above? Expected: 14.8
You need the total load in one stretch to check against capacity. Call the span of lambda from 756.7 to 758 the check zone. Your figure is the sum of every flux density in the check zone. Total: 44.2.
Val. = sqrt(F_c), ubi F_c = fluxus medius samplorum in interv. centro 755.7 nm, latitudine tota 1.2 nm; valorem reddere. 3.82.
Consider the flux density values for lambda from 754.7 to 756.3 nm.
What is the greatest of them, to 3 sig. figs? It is 15.0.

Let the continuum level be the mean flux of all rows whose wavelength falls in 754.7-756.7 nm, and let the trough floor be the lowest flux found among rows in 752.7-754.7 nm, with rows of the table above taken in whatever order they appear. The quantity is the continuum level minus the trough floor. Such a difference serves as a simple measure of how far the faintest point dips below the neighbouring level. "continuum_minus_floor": 0.8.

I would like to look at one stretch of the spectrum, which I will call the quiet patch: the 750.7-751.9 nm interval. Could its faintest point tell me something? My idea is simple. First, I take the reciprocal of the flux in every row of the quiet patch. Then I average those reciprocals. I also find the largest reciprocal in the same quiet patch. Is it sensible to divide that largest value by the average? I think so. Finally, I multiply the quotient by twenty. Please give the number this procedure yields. 20.6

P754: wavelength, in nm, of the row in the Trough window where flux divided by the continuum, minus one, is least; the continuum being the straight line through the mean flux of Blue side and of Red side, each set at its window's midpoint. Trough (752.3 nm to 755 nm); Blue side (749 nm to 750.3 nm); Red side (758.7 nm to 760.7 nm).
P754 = 754.5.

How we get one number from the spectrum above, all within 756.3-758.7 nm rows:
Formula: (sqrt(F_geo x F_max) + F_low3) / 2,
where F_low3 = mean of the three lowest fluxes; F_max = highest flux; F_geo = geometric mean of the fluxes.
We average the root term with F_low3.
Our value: 14.5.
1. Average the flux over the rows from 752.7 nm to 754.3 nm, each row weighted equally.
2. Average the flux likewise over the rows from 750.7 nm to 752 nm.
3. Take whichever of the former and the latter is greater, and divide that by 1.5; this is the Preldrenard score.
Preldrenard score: 9.78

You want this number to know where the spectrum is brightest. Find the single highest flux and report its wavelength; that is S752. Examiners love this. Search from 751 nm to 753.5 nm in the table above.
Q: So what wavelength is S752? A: 751.3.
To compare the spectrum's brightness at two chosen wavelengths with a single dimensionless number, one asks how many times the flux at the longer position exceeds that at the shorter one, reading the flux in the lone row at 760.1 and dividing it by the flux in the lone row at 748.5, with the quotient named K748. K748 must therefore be 0.92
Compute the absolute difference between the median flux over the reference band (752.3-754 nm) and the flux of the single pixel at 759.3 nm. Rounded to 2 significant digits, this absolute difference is 0.95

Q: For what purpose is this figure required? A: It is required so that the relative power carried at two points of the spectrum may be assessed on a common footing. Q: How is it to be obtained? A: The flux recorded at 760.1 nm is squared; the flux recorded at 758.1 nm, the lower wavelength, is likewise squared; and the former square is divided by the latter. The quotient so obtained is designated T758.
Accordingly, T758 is 0.94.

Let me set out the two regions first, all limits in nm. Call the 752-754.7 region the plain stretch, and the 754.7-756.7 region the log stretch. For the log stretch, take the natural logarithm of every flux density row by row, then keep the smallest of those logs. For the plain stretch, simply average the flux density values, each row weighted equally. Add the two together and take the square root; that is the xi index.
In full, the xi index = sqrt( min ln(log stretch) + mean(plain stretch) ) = 4.14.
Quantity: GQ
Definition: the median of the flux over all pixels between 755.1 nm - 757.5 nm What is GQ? 14.9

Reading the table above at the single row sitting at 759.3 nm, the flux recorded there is 13.5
